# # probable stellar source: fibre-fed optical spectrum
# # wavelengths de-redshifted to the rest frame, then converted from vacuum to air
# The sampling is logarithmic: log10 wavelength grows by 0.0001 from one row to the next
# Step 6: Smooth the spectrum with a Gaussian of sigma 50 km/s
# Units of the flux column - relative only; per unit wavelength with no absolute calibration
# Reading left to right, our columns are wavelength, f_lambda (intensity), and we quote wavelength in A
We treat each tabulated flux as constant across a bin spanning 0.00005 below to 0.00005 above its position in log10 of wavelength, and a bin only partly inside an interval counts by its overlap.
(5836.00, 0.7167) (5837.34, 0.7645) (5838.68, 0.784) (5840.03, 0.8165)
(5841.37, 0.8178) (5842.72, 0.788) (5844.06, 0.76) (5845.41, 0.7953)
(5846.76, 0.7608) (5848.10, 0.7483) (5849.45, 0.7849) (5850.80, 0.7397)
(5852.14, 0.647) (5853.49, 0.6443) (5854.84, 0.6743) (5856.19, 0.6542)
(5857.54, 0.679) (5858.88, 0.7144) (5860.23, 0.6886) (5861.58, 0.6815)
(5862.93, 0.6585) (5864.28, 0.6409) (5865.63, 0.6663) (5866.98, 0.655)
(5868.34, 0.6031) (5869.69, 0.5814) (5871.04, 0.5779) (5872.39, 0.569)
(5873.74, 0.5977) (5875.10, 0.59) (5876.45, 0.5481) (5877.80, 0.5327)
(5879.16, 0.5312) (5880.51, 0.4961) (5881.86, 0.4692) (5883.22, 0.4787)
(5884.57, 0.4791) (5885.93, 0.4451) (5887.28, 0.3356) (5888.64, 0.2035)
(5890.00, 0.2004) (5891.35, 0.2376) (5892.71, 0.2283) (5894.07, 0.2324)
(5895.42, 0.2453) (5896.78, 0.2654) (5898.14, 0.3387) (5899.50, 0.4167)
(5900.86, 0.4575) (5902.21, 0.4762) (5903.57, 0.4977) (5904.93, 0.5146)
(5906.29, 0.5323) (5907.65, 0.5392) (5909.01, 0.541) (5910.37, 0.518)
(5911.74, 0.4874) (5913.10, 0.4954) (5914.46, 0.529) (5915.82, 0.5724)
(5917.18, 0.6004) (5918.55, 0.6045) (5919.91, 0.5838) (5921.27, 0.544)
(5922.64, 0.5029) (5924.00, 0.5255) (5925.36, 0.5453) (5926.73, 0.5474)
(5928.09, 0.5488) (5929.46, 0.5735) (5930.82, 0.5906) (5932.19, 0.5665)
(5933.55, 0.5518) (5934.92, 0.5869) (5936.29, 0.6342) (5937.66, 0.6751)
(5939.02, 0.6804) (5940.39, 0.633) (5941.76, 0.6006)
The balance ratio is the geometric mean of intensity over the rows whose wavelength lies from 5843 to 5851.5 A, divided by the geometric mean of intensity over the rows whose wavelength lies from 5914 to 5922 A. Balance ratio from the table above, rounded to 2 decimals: 1.34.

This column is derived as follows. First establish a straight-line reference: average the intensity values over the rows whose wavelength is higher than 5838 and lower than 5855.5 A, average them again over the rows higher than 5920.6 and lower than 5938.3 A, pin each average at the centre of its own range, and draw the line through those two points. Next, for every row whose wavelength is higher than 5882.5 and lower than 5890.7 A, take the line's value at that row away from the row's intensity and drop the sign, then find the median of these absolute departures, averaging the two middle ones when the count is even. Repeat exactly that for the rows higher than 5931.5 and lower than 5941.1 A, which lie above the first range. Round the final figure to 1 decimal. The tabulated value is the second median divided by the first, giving 0.3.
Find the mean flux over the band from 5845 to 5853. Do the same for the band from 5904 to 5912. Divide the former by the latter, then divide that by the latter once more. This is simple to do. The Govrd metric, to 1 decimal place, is 2.7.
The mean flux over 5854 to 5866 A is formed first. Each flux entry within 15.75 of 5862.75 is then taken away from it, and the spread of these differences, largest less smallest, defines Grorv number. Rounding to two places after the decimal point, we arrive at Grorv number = 0.25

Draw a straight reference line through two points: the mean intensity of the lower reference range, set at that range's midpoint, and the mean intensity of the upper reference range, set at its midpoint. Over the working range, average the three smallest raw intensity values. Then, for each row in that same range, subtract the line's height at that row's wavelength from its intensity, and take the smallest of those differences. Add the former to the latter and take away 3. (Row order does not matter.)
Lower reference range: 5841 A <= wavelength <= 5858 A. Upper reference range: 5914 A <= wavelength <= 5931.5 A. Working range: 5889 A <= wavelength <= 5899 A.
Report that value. -3.21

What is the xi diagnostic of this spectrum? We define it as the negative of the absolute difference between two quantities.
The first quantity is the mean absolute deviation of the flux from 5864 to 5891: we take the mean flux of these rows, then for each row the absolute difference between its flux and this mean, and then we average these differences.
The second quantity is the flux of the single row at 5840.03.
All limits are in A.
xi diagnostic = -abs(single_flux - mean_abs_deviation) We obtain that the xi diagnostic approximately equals -0.72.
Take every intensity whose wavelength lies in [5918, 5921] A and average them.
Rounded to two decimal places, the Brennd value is 0.59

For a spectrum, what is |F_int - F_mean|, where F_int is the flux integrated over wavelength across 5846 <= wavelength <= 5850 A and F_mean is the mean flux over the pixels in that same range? 2.3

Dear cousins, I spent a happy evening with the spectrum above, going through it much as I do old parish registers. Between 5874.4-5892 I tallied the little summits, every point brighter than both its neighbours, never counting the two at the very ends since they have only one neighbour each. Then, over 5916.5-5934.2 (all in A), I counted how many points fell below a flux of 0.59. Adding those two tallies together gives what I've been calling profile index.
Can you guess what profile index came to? 11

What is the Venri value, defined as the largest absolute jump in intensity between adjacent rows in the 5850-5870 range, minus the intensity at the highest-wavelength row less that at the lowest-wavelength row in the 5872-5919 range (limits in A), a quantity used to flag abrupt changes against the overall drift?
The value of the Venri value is 0.1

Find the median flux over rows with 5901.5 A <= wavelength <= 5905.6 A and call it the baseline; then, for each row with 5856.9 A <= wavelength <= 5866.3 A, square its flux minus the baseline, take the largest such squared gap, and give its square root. 0.22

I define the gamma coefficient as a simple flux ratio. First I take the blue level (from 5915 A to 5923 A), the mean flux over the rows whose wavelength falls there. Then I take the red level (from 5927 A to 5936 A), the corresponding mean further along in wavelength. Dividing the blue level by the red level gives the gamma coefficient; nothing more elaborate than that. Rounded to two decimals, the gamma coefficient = 1.00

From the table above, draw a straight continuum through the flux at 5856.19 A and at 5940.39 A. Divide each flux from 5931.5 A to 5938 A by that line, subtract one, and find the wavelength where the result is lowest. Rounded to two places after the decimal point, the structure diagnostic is 5933.55 A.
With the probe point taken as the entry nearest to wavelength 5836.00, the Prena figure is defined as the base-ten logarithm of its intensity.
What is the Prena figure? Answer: -0.14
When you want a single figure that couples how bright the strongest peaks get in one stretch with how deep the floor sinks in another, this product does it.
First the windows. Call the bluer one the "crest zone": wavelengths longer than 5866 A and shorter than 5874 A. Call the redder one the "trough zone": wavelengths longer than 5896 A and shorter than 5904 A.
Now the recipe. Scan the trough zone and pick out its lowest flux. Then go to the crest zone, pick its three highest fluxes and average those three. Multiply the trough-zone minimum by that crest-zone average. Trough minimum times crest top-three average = 0.16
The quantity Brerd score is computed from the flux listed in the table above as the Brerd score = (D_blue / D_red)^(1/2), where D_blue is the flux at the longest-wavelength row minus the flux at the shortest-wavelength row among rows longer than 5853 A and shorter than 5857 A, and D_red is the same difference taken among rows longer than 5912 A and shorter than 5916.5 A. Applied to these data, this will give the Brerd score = 0.4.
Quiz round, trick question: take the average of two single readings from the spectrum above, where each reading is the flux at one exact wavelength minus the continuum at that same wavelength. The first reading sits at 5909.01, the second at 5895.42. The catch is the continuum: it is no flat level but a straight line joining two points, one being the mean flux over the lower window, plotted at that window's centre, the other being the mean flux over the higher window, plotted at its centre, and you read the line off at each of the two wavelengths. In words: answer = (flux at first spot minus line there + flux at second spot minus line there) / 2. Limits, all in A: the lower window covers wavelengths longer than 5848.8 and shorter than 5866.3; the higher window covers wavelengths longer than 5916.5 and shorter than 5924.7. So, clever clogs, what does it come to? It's -0.20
